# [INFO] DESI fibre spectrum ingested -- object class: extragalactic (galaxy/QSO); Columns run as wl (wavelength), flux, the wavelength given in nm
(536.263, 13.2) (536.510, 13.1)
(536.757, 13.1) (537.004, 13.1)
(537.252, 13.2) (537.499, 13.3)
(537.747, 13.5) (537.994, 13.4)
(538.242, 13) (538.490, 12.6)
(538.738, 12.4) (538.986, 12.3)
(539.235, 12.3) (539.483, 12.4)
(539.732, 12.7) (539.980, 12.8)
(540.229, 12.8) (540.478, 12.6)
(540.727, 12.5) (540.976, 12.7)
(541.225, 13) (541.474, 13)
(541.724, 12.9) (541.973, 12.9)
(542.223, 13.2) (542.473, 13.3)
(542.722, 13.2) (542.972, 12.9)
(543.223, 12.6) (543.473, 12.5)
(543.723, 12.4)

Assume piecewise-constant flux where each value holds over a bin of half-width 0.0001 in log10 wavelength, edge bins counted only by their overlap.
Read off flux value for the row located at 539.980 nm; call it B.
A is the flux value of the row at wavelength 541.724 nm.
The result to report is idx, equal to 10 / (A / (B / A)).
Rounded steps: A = 12.9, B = 12.8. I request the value 0.77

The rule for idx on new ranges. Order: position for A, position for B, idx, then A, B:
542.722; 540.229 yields 0.73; 13.2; 12.8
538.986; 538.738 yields 0.82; 12.3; 12.4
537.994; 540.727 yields 0.70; 13.4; 12.5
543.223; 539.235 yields 0.77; 12.6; 12.3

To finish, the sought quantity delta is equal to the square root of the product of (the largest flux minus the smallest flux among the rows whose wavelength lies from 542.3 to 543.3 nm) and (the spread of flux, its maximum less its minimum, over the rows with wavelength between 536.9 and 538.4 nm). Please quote 0.59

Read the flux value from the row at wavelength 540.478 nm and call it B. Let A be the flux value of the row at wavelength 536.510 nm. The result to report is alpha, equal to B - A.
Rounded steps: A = 13.1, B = 12.6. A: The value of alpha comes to -0.5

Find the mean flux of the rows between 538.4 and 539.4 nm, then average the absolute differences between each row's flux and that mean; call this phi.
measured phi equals 0.100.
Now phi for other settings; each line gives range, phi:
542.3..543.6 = 0.280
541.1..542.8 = 0.139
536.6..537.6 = 0.075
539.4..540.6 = 0.128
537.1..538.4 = 0.144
